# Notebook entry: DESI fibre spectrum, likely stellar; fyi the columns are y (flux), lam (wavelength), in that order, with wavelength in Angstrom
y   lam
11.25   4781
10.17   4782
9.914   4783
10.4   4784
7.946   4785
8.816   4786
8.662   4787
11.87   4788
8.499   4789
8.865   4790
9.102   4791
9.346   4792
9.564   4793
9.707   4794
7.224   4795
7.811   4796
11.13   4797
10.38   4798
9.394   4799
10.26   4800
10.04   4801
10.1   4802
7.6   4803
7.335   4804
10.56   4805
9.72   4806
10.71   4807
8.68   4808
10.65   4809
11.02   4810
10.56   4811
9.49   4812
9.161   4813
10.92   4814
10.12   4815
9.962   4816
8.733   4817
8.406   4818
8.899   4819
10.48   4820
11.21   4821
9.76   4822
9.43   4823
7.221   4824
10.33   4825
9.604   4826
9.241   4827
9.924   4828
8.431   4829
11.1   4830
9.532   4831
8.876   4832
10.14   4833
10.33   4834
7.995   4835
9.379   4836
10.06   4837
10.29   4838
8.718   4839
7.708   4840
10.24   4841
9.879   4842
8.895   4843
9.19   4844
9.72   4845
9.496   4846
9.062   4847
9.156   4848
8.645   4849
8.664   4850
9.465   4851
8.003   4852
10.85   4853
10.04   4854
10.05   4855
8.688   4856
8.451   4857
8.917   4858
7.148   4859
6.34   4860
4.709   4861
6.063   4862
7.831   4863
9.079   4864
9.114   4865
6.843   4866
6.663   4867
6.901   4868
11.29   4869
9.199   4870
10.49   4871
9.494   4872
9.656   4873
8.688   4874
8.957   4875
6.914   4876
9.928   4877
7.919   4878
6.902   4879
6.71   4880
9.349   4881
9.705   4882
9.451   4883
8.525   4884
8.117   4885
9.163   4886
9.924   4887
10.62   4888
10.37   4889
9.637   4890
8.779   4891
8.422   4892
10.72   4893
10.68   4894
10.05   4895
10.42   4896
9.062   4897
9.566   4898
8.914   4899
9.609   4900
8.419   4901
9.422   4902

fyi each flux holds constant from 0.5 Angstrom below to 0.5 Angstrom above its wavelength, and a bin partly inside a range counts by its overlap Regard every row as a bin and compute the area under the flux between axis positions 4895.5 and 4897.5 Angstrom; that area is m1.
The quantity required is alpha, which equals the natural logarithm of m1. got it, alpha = 2.969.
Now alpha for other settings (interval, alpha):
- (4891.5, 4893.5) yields 2.952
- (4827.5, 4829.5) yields 2.910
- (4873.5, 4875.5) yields 2.870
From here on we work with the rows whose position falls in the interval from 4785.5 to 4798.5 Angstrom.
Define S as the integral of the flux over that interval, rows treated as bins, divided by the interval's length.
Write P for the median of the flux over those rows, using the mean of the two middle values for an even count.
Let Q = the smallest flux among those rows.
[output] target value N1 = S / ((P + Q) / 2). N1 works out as 1.14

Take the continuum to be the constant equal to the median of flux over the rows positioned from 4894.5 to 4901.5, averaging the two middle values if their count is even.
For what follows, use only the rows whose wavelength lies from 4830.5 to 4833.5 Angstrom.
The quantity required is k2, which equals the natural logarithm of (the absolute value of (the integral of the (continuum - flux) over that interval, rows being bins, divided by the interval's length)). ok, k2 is -3.0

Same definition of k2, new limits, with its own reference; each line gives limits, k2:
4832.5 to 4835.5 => -2.6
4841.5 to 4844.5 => -1.4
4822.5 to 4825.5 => -0.6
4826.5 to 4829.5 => -1.0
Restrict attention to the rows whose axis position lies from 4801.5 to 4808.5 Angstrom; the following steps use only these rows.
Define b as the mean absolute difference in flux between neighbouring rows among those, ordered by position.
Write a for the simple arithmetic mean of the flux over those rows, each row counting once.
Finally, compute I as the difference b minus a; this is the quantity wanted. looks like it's -7.6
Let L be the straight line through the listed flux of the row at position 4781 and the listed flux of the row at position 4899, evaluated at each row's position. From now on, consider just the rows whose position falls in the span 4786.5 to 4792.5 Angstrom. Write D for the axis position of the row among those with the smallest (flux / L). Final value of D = 4789 Angstrom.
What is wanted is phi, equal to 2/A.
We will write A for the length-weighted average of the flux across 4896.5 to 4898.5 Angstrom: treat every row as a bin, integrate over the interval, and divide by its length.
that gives 0.215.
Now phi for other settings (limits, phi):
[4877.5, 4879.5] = 0.270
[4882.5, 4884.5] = 0.223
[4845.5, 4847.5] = 0.216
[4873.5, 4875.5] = 0.227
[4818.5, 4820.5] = 0.206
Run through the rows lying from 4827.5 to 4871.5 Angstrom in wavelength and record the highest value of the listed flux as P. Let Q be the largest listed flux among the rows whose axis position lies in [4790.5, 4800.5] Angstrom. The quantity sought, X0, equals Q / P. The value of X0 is 0.99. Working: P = 11.29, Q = 11.13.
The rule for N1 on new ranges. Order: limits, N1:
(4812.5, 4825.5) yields 1.13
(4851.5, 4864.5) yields 1.24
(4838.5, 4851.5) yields 1.08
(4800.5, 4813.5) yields 1.11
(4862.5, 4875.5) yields 1.12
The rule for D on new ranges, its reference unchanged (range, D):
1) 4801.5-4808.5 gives 4804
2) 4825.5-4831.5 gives 4829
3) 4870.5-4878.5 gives 4876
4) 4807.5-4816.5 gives 4808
